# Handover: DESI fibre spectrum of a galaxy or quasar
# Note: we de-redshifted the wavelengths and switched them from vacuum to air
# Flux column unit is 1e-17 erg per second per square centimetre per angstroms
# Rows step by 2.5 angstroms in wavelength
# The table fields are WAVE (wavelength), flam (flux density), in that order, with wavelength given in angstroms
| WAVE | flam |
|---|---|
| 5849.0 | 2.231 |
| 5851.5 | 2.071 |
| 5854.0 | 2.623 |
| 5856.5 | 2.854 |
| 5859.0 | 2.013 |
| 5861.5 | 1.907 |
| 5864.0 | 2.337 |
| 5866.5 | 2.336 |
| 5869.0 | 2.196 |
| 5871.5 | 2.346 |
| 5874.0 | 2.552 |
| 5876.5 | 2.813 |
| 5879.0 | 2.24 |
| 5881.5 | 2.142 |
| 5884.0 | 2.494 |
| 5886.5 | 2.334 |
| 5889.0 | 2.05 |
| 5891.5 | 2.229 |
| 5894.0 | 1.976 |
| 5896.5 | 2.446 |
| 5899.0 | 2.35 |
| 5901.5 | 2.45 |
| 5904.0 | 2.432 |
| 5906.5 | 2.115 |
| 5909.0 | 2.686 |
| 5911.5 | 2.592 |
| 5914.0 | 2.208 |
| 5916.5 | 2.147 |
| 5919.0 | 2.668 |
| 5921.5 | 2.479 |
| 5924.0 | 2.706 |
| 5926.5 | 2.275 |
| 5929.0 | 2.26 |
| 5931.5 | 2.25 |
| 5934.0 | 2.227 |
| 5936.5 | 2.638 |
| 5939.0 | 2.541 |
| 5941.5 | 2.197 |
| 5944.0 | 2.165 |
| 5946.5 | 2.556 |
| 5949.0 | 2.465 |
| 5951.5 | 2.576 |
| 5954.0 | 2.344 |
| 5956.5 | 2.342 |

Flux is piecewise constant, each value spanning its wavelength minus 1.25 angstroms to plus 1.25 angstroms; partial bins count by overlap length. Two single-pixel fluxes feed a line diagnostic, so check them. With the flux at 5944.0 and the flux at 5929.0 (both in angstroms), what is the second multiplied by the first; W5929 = 4.9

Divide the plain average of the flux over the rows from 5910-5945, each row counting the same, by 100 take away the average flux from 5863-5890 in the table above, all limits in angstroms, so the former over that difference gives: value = 0.0244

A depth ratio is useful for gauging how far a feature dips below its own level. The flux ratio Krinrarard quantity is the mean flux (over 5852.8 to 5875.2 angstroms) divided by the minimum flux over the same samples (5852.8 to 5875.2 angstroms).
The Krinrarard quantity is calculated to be 1.23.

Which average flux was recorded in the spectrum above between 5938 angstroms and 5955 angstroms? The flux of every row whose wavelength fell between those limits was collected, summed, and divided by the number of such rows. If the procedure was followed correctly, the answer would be 2.41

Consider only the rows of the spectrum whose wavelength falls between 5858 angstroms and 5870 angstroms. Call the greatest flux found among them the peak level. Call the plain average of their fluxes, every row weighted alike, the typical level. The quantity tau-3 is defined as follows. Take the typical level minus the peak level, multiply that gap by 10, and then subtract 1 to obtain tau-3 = -2.8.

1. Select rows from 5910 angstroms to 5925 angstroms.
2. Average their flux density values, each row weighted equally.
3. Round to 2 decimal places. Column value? 2.47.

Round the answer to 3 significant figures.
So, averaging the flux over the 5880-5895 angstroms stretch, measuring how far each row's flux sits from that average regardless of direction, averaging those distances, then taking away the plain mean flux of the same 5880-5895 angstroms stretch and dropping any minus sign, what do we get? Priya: 2.06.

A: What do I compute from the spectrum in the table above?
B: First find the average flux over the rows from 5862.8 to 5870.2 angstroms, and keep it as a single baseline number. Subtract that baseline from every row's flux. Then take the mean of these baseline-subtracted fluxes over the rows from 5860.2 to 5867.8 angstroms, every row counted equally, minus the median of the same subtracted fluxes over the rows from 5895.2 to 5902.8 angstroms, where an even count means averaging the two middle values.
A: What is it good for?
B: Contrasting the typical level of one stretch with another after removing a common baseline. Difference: -0.25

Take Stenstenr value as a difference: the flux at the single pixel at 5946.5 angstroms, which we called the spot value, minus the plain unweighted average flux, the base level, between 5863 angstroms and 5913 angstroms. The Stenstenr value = 0.20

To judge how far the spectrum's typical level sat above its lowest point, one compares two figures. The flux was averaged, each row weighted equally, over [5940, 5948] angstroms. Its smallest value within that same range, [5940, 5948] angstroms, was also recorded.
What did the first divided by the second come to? 1.07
